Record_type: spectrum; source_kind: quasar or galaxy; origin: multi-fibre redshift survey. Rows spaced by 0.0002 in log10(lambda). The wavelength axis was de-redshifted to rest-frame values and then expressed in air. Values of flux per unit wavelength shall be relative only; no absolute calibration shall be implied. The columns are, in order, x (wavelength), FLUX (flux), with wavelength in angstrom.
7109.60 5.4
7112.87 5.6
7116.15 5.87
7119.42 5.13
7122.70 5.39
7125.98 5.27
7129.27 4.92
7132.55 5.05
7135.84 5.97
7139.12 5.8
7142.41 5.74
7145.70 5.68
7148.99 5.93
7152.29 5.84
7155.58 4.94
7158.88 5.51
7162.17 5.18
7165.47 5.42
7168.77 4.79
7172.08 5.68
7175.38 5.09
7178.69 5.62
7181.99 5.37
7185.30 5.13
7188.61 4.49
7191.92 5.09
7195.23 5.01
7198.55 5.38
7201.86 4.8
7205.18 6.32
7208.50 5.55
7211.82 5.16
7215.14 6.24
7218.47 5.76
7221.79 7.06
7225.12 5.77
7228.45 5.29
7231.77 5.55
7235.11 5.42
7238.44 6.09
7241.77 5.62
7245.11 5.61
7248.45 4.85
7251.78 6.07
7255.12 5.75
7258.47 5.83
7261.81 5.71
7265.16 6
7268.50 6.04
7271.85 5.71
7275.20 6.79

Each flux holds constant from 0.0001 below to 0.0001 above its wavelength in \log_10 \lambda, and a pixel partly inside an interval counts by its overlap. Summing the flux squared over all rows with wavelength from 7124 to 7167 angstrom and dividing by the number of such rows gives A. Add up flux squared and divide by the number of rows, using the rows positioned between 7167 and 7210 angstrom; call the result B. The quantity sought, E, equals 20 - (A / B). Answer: 18.9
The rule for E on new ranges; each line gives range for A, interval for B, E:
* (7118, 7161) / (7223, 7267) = 19.1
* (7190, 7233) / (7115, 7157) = 19.0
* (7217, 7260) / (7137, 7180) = 18.9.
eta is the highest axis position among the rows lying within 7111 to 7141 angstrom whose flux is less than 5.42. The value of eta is 7132.55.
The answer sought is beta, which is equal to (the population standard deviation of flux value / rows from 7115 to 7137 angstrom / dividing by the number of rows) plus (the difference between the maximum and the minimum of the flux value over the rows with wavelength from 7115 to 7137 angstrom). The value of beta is 1.4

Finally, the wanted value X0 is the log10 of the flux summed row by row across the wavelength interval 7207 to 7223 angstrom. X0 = 3.86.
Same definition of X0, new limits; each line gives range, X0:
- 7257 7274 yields 3.84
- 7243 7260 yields 3.74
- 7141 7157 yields 3.75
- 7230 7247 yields 3.76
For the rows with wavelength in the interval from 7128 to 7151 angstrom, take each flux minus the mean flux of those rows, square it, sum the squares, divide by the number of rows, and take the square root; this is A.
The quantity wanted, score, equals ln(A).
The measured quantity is -0.9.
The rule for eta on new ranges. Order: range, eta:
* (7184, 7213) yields 7211.82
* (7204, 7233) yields 7228.45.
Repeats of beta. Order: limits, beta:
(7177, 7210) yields 2.3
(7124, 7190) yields 1.9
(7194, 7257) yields 2.8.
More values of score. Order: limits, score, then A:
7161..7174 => -1.1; 0.33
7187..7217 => -0.5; 0.58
